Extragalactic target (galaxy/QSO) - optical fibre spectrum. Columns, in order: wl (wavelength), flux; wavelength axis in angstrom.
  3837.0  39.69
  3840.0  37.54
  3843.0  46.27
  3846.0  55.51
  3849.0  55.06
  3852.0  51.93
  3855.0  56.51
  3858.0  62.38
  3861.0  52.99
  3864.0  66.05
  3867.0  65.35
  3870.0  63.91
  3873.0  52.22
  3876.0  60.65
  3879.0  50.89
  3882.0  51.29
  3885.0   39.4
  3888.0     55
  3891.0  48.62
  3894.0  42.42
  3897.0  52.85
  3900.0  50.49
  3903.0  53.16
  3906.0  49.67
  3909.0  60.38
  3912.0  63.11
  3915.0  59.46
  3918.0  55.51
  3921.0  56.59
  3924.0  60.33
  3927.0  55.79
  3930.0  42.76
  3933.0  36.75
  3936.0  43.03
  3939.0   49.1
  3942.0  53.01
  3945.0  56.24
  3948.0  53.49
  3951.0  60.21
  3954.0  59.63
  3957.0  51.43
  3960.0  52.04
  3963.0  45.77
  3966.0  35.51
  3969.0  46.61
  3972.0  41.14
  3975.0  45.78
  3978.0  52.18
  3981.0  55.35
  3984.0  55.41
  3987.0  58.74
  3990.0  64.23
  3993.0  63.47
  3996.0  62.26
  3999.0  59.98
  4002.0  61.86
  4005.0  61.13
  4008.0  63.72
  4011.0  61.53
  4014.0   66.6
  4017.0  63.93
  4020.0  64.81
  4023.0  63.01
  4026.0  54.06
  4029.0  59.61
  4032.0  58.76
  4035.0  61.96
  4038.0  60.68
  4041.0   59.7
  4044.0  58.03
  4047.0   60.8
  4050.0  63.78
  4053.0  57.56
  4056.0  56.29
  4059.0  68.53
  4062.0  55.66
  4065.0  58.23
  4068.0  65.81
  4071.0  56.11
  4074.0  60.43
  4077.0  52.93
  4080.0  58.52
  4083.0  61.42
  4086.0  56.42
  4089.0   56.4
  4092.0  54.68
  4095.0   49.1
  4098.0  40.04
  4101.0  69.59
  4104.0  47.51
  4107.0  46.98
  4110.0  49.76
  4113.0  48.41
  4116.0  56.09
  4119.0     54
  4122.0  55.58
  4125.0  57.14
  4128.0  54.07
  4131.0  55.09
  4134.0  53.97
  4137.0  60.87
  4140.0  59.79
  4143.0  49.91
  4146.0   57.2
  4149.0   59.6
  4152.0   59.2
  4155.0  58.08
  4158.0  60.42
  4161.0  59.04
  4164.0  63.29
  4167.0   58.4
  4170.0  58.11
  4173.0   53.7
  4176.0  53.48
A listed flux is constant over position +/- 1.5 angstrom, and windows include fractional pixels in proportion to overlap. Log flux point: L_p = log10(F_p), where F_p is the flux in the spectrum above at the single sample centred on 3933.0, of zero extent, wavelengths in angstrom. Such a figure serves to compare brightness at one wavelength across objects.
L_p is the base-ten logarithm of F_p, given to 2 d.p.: 1.57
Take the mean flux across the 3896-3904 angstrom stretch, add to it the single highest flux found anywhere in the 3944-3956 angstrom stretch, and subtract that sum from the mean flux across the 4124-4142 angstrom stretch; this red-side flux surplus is -56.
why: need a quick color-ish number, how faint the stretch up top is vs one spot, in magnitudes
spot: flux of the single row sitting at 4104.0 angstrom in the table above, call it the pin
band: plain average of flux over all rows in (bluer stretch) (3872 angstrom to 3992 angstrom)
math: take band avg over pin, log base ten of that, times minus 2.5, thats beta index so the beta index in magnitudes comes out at -0.10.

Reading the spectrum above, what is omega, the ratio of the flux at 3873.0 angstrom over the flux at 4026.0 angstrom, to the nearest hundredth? 0.97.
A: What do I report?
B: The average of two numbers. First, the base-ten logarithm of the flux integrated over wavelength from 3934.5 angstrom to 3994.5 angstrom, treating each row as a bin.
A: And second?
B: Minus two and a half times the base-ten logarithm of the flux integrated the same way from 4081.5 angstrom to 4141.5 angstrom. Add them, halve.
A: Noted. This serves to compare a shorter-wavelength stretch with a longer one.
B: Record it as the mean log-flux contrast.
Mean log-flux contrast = -2.64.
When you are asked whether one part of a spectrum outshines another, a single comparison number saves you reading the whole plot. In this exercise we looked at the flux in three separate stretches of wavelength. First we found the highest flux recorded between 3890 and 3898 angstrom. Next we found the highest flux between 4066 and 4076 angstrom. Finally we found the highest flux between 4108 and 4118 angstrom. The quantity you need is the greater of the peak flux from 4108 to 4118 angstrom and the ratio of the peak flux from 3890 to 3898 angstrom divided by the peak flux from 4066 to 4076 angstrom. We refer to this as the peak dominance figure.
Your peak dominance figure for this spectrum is 56.1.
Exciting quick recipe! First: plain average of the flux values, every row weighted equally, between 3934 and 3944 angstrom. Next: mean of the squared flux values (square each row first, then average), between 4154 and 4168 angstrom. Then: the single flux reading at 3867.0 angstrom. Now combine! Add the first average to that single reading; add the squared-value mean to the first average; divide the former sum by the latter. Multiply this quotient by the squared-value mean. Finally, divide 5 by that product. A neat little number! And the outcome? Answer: 0.0446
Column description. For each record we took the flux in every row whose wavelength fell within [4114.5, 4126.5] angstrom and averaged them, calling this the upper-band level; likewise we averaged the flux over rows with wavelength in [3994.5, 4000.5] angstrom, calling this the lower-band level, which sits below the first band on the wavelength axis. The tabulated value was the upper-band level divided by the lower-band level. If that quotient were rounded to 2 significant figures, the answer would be 0.91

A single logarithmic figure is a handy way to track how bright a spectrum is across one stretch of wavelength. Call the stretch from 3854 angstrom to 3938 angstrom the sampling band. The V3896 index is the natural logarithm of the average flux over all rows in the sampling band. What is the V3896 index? 3.99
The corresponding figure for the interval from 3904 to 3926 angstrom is 4.06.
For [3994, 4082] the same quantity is 4.10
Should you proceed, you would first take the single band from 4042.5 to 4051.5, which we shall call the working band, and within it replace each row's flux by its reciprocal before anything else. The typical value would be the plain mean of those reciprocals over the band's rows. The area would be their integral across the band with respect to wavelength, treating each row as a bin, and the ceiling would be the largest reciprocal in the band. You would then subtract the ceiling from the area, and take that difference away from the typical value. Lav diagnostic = -0.114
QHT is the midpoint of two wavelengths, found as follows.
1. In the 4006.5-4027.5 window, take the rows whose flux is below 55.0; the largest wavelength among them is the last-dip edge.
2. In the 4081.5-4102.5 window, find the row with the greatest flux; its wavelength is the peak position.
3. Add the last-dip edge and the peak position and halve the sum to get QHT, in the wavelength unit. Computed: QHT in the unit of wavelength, 4063.5 angstrom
